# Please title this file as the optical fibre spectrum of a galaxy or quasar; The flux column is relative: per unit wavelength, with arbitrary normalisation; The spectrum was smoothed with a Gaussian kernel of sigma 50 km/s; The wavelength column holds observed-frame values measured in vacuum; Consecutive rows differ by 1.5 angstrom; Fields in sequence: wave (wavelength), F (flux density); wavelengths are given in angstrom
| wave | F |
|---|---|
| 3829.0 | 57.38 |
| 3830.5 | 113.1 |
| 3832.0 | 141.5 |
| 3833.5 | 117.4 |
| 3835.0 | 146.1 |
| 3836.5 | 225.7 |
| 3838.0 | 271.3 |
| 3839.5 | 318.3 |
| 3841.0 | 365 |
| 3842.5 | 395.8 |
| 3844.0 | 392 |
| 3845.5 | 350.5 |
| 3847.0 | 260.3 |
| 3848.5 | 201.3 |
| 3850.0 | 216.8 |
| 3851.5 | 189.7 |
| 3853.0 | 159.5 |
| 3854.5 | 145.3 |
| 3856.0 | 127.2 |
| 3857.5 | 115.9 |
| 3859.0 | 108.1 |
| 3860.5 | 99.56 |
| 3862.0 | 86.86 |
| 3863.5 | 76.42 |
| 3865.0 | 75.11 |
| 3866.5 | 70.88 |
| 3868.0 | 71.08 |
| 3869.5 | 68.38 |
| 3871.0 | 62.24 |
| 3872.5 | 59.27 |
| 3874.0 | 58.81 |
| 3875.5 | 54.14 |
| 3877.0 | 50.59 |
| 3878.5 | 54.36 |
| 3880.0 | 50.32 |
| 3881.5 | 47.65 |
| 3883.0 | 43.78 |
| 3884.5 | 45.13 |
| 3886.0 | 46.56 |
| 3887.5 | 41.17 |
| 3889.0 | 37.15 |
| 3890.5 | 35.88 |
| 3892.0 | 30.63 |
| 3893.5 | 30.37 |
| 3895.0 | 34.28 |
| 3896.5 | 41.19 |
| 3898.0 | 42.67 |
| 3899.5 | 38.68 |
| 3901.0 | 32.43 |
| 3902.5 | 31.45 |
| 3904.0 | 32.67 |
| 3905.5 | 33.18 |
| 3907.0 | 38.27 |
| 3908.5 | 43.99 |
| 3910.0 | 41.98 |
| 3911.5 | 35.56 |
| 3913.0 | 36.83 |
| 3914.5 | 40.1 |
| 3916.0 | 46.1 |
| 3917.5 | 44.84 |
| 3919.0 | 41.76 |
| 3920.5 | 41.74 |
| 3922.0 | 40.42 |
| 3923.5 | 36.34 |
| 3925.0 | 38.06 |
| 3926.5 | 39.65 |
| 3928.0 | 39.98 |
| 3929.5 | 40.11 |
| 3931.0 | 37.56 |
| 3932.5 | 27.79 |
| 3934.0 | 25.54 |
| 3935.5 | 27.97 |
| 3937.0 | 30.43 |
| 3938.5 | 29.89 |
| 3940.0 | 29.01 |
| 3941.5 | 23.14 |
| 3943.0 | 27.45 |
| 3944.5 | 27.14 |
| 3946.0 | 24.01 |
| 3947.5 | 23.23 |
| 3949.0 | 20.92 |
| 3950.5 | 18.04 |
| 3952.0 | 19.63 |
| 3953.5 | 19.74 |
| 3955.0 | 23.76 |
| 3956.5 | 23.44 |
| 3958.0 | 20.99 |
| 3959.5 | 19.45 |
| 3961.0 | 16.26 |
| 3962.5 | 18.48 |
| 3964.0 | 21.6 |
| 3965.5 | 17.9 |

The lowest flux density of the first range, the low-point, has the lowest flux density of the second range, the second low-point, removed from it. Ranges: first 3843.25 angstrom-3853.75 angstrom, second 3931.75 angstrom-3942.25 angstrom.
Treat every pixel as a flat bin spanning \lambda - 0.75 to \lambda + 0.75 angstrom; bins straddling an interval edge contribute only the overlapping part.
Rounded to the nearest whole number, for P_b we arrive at 136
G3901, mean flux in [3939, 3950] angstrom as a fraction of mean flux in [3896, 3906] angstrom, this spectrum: 0.69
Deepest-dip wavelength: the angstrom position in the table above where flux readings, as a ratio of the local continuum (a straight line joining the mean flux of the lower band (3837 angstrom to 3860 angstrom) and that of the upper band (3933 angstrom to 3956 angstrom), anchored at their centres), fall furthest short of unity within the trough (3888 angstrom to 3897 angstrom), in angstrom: 3892.0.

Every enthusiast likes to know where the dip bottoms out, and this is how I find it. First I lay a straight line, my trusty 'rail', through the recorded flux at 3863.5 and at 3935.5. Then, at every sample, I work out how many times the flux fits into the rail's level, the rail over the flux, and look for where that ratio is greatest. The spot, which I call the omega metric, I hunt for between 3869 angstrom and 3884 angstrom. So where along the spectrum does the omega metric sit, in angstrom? 3883.0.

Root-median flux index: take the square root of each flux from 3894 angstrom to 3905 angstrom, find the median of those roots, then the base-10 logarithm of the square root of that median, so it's 0.38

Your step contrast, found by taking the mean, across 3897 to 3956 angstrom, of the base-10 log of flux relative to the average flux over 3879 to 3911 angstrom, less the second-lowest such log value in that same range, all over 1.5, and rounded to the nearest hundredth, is 0.14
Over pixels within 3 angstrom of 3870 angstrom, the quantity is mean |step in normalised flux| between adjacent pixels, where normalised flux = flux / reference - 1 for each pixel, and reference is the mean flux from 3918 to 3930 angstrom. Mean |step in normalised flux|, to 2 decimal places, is 0.10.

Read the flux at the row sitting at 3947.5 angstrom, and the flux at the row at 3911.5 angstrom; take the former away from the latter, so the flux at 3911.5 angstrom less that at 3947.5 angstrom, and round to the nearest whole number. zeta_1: 12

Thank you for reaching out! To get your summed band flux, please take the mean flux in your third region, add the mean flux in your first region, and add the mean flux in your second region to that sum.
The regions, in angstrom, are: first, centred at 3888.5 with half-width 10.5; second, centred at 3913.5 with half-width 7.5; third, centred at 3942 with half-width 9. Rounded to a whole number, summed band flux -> 108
